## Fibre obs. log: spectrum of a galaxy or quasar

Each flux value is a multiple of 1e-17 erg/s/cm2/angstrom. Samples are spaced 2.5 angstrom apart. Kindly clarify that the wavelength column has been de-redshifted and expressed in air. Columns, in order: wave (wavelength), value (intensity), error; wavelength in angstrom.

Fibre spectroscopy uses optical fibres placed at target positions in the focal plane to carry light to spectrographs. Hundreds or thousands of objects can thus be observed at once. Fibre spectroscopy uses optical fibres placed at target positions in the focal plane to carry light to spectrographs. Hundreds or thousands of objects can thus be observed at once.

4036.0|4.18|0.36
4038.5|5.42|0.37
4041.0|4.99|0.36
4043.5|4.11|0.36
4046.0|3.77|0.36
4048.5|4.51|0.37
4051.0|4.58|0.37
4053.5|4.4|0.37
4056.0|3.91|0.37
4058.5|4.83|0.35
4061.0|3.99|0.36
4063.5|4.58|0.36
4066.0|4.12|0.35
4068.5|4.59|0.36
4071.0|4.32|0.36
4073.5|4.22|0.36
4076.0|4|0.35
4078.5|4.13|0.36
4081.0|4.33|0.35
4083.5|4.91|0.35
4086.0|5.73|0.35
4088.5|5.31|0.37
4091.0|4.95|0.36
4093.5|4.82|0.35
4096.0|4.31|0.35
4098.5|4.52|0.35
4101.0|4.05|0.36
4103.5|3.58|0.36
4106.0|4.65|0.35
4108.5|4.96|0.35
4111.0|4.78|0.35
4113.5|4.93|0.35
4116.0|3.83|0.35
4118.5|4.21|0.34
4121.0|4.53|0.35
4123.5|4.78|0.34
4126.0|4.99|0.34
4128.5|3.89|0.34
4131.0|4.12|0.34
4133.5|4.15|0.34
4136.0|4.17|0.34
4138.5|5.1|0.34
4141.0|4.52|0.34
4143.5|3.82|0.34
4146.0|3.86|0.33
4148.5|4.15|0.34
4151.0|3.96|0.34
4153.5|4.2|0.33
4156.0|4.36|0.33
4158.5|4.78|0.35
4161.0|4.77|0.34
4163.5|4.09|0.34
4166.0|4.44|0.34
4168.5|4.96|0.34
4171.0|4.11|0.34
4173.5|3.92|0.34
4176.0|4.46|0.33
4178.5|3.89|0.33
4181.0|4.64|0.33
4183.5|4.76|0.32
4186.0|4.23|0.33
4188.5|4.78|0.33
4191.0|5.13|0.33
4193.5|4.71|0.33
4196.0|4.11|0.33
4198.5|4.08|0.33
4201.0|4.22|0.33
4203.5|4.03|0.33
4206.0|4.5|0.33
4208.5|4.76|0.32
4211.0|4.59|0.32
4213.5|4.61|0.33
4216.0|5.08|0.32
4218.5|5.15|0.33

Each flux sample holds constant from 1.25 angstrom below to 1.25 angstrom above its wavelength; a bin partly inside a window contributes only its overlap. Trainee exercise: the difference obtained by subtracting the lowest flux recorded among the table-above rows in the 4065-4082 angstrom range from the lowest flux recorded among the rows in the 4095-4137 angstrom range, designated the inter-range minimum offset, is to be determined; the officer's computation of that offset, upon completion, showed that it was -0.4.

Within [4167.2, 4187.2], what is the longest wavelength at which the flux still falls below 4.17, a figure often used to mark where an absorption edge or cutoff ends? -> 4178.5 angstrom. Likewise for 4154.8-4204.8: 4203.5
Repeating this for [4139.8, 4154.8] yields 4151.0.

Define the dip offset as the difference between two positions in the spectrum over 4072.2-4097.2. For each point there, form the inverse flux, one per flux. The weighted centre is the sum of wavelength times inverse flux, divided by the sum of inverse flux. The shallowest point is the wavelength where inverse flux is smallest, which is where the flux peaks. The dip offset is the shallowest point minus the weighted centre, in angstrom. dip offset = 1.7 angstrom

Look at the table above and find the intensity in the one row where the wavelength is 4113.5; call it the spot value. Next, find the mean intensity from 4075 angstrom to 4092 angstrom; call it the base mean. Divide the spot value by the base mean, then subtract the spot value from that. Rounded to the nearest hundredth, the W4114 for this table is -3.90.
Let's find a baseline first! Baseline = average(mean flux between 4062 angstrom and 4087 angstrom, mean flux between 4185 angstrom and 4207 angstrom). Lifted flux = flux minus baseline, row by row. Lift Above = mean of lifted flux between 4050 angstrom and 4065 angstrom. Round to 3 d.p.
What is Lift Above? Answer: -0.075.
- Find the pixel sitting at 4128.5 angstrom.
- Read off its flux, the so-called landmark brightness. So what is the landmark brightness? 3.89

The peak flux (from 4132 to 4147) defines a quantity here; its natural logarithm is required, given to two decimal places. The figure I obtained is 1.63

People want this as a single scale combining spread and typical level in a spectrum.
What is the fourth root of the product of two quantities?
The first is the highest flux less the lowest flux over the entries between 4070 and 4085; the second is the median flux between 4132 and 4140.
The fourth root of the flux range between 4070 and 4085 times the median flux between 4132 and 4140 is 1.40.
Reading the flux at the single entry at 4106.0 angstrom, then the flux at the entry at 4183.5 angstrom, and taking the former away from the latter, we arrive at 0.1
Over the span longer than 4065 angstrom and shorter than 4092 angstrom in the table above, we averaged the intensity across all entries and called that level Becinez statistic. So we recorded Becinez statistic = 4.60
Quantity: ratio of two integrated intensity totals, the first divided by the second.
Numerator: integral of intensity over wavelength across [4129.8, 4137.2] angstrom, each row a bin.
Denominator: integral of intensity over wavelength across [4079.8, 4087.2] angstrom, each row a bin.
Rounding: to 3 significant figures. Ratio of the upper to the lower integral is 0.831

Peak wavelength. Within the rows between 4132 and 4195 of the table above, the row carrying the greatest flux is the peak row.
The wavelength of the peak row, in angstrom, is 4191.0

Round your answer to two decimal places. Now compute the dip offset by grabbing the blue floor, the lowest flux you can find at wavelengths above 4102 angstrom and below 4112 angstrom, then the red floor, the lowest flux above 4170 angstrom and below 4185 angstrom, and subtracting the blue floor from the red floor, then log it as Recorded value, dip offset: 0.31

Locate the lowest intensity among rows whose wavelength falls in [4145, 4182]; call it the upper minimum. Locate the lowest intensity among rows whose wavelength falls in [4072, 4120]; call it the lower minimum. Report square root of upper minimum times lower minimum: 3.72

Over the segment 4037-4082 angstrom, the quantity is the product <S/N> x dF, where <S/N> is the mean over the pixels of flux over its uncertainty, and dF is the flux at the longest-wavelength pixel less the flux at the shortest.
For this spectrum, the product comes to -13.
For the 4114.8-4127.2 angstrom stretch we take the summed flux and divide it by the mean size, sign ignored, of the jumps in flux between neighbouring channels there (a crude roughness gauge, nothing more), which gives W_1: 77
